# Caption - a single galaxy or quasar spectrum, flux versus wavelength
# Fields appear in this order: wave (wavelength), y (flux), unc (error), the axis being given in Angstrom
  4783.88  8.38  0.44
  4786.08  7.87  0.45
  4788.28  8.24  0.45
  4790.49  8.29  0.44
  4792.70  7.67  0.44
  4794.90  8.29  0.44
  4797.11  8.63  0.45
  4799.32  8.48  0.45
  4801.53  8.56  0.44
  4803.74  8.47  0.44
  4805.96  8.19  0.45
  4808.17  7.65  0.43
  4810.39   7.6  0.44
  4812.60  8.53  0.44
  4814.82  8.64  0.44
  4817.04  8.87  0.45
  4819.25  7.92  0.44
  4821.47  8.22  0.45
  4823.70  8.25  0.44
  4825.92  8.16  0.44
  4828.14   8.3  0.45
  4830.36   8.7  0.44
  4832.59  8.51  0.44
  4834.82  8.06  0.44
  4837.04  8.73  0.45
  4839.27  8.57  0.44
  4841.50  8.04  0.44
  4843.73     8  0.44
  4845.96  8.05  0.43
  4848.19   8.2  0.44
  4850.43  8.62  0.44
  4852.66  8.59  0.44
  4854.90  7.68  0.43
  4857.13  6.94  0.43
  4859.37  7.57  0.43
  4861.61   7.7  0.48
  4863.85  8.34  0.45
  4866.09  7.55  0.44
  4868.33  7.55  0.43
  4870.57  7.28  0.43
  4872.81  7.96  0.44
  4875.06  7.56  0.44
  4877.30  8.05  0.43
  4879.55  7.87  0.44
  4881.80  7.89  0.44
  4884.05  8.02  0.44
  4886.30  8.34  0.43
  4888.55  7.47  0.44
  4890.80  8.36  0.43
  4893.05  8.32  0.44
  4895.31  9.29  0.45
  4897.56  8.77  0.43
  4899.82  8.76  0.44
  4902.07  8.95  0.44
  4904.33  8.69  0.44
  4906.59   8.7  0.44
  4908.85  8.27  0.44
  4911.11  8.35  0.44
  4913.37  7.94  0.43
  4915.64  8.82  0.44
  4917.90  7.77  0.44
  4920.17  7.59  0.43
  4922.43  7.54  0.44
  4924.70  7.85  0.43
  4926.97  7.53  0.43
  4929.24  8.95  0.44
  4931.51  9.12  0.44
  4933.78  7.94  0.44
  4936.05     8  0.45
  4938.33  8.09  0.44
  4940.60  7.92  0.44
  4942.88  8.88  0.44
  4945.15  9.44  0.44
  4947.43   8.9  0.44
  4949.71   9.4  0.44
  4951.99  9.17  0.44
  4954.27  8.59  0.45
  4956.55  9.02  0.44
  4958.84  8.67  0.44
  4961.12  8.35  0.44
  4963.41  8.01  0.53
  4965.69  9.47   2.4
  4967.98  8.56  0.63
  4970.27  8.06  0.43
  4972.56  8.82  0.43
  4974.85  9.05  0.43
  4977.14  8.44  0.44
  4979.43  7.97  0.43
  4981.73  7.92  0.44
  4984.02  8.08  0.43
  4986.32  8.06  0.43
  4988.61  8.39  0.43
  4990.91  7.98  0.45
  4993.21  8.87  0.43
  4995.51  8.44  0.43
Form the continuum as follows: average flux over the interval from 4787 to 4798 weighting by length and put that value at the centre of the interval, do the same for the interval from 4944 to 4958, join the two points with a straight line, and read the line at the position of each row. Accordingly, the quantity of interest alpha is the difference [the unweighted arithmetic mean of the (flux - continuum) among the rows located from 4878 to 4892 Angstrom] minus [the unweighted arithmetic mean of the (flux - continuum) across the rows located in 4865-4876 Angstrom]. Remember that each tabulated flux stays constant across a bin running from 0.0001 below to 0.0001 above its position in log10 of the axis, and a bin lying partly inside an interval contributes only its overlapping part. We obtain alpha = 0.33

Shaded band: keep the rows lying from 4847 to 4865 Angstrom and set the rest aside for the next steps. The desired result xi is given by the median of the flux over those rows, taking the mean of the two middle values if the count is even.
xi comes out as 7.95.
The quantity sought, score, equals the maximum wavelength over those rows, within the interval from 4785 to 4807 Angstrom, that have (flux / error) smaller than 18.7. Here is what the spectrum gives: 4805.96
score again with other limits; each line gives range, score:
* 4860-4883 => 4881.80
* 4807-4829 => 4828.14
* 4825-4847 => 4843.73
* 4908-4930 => 4926.97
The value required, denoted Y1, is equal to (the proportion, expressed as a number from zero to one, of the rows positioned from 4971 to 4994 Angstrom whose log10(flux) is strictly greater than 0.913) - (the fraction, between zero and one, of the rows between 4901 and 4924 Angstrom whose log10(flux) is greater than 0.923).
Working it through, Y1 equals 0.10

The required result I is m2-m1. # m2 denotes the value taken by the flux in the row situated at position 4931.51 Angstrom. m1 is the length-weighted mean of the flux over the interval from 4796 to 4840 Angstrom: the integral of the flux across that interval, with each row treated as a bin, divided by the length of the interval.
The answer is 0.8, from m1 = 8.35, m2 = 9.12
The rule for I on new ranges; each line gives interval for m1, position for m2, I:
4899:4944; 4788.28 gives 0.0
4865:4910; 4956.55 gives 0.8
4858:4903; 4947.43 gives 0.8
